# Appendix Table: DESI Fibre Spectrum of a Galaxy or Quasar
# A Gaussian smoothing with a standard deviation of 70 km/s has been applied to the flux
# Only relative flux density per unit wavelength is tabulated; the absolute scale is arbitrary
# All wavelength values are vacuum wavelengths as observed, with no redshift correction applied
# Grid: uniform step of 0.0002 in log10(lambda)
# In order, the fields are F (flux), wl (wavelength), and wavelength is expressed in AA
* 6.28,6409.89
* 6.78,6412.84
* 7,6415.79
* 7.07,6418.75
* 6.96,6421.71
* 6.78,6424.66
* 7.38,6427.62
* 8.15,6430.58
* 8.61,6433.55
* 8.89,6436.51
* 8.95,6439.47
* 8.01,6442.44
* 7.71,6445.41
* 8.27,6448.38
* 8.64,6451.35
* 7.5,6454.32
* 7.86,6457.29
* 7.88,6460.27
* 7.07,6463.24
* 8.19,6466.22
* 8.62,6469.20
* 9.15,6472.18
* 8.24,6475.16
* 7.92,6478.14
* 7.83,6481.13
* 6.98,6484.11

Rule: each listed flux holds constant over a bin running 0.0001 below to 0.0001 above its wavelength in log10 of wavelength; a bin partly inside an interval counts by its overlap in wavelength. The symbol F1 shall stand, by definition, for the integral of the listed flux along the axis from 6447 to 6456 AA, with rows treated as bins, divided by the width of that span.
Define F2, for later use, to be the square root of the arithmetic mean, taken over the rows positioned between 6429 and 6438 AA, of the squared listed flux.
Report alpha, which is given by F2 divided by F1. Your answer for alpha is 1.05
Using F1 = 8.13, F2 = 8.56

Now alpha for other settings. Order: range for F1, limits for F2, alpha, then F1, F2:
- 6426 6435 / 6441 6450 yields 1.00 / 8.02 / 8.00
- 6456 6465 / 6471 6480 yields 1.11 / 7.61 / 8.45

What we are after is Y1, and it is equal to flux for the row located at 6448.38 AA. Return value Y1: 8.27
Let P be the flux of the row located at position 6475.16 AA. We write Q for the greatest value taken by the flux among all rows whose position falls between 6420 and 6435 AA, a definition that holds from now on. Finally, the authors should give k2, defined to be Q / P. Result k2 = 1.04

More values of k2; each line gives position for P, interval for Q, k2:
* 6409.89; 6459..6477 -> 1.46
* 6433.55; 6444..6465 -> 1.00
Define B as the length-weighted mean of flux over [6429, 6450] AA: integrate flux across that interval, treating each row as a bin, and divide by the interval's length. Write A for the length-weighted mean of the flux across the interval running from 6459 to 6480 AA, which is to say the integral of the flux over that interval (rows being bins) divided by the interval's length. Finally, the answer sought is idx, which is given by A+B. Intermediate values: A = 8.15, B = 8.4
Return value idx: 16.5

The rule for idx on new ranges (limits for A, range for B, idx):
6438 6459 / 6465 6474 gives 16.8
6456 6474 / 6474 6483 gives 16.1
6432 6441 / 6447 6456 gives 16.9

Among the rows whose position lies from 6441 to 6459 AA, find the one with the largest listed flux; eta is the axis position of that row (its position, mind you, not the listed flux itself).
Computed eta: 6451.35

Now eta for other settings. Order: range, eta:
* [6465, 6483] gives 6472.18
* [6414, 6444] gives 6439.47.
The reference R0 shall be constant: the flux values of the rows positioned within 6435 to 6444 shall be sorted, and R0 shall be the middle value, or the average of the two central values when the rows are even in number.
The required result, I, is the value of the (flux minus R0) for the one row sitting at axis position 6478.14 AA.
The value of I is -1.0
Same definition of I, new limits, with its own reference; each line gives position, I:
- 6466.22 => -0.7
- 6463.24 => -1.8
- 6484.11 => -1.9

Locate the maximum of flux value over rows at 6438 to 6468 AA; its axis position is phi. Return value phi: 6439.47 AA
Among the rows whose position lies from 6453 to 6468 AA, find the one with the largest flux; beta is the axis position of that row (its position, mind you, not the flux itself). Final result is 6466.22 AA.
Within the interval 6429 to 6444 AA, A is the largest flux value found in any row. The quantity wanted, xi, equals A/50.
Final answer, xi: 0.1790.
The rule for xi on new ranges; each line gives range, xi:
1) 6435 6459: 0.1790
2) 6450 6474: 0.1830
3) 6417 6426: 0.1414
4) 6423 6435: 0.1722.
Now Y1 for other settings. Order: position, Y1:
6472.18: 9.15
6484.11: 6.98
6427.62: 7.38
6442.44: 8.01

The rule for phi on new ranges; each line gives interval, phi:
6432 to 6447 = 6439.47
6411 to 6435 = 6433.55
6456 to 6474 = 6472.18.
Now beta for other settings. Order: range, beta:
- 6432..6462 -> 6439.47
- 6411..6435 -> 6433.55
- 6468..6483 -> 6472.18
